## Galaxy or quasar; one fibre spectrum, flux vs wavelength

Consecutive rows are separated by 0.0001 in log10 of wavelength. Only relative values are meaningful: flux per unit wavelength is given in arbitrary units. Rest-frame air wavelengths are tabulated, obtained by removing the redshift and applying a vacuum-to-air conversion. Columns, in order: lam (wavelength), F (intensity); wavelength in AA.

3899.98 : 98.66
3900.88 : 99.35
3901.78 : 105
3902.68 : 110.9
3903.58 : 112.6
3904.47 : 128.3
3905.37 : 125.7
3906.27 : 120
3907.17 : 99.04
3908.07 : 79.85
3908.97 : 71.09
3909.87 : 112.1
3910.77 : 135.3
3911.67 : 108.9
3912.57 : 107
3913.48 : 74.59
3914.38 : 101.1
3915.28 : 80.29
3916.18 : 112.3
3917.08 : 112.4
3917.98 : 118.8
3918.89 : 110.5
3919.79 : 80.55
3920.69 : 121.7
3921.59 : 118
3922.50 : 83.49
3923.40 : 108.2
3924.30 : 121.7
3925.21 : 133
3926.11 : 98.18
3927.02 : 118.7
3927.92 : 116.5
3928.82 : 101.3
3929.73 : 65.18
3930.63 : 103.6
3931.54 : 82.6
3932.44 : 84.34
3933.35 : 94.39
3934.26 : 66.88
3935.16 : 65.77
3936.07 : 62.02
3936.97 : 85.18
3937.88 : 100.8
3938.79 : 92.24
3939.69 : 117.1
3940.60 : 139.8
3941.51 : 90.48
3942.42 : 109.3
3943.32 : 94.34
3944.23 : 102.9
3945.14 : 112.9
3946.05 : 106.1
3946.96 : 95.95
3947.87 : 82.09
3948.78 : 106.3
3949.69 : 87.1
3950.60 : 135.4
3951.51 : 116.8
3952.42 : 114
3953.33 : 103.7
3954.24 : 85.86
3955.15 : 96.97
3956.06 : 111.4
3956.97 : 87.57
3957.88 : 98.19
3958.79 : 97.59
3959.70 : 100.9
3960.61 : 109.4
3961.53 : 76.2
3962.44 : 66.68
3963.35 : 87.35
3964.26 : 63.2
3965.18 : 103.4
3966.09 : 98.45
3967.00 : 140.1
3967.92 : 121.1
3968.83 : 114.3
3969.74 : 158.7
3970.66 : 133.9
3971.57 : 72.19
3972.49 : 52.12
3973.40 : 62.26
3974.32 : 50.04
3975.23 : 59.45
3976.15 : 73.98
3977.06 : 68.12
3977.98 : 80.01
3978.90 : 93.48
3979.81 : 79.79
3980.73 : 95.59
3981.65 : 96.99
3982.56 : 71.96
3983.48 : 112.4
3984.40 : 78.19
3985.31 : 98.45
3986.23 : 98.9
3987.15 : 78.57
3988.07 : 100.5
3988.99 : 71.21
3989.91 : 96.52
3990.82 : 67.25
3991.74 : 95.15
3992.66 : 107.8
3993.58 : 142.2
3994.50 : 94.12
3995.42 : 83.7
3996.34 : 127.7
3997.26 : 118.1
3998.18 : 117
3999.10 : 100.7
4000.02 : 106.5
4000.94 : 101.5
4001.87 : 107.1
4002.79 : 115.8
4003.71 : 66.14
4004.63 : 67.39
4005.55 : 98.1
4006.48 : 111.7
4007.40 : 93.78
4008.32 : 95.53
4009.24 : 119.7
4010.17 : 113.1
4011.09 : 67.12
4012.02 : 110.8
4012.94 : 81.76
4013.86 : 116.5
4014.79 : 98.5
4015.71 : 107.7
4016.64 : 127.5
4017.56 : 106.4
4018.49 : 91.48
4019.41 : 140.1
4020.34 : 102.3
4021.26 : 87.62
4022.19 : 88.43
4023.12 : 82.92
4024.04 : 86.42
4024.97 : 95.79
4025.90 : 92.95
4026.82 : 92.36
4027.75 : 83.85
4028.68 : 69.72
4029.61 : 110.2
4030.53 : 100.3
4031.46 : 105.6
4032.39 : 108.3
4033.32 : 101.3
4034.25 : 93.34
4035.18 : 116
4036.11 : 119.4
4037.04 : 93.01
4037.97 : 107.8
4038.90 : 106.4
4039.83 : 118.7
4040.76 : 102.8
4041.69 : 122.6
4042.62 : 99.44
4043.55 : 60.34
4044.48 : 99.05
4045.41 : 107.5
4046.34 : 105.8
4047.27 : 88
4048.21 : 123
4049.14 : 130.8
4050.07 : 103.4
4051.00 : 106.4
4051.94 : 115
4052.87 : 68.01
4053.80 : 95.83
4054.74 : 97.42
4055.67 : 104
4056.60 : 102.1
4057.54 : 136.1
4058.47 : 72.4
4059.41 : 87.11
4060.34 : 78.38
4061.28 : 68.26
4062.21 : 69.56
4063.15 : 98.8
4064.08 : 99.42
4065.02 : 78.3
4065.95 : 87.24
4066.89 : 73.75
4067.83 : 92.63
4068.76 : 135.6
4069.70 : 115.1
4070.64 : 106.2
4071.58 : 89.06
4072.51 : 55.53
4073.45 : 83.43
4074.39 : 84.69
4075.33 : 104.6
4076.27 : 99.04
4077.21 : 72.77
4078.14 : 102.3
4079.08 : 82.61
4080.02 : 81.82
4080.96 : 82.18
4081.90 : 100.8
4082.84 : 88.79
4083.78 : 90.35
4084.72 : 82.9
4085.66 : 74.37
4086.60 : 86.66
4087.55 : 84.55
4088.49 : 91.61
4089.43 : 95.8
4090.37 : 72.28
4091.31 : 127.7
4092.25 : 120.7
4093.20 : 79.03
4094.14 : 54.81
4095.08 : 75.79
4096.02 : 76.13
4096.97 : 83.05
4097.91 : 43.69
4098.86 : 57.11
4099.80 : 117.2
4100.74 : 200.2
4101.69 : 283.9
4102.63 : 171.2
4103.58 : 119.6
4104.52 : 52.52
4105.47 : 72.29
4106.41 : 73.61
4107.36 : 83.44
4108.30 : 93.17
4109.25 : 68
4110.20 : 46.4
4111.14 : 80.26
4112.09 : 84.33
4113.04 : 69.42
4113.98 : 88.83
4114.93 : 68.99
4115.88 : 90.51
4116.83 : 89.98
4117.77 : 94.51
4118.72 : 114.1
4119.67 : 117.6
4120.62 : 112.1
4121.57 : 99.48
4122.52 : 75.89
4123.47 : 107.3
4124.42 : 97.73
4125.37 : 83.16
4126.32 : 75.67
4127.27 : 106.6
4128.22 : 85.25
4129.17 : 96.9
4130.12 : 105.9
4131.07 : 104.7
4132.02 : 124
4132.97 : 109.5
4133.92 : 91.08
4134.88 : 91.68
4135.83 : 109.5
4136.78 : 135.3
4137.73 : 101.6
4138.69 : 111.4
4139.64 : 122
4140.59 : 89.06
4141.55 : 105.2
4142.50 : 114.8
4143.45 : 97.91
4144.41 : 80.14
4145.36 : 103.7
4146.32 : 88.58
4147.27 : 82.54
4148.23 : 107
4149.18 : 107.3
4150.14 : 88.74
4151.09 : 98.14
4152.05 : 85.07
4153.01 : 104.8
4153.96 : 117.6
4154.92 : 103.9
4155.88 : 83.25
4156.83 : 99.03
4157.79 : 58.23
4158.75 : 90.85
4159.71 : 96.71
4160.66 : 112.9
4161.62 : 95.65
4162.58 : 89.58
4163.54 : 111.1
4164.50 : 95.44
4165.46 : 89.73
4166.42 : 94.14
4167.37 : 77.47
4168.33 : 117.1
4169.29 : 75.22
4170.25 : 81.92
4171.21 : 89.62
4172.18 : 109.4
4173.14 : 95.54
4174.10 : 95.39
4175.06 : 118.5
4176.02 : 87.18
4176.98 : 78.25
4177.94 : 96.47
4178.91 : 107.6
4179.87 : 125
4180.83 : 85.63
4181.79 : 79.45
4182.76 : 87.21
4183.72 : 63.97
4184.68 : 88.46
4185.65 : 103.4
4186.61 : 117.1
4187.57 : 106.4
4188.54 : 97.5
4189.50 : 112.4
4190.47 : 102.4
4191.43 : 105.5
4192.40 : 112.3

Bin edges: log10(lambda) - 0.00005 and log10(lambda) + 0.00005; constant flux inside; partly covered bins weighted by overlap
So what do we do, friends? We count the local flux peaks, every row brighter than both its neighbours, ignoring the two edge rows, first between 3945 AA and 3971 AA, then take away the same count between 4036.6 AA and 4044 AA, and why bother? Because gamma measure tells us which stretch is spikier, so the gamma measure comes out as 6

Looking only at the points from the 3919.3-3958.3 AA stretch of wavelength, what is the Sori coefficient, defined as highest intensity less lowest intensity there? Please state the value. 78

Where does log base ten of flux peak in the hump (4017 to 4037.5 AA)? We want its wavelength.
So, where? 4019.41 AA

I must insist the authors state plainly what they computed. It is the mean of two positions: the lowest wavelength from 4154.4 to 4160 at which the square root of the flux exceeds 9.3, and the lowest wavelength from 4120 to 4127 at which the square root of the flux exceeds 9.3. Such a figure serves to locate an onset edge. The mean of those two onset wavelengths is 4137.8 AA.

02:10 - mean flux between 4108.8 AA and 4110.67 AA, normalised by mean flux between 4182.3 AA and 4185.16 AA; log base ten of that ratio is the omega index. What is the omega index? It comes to -0.15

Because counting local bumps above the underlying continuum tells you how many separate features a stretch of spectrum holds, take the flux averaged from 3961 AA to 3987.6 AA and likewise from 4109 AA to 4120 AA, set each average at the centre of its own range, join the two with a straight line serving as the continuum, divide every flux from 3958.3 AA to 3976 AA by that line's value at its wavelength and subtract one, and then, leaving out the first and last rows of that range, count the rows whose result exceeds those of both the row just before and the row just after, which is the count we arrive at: 6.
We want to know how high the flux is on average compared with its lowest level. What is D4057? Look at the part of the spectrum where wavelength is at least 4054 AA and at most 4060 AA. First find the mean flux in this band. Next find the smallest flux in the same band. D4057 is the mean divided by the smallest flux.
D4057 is 1.4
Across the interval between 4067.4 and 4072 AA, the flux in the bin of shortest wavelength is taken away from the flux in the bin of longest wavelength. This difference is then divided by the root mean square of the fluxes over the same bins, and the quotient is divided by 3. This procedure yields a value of -0.011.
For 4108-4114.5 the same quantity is -0.019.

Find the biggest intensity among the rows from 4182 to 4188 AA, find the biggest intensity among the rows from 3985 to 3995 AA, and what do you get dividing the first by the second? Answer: 0.823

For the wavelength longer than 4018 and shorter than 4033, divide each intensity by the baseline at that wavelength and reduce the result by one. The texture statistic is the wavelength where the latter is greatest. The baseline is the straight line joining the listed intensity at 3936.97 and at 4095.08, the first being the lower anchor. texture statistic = 4019.41 AA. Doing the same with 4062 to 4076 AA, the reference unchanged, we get 4068.76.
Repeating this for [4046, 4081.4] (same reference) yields 4068.76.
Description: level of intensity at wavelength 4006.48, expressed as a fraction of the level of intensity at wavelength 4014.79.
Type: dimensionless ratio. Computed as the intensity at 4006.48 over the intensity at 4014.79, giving 1.1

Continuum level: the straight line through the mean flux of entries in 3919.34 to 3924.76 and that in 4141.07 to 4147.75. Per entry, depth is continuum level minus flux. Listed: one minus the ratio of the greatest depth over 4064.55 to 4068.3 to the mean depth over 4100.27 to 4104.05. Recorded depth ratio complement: 1.3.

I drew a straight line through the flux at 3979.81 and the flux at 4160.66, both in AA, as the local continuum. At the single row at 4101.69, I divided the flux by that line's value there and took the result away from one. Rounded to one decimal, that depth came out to -1.8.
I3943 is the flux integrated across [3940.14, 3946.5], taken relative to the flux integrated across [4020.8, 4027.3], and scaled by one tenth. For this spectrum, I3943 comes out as 0.12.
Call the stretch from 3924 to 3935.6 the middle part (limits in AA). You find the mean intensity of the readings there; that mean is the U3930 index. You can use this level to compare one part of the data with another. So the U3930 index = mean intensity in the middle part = 96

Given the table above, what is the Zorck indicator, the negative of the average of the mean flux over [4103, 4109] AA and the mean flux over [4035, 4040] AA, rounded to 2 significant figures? -96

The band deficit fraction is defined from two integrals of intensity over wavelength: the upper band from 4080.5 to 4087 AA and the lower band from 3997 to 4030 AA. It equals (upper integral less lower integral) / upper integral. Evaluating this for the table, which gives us -4.8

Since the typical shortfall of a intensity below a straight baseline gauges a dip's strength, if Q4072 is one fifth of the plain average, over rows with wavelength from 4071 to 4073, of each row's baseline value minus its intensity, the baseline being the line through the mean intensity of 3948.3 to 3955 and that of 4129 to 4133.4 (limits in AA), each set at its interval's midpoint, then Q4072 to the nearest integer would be 7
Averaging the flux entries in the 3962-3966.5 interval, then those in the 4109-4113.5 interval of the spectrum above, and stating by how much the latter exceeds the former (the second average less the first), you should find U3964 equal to -14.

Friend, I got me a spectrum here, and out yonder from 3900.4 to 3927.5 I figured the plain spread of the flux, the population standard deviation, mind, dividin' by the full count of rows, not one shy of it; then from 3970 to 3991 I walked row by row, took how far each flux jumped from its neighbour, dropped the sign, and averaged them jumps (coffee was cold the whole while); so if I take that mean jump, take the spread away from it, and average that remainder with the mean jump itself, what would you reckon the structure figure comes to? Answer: 11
